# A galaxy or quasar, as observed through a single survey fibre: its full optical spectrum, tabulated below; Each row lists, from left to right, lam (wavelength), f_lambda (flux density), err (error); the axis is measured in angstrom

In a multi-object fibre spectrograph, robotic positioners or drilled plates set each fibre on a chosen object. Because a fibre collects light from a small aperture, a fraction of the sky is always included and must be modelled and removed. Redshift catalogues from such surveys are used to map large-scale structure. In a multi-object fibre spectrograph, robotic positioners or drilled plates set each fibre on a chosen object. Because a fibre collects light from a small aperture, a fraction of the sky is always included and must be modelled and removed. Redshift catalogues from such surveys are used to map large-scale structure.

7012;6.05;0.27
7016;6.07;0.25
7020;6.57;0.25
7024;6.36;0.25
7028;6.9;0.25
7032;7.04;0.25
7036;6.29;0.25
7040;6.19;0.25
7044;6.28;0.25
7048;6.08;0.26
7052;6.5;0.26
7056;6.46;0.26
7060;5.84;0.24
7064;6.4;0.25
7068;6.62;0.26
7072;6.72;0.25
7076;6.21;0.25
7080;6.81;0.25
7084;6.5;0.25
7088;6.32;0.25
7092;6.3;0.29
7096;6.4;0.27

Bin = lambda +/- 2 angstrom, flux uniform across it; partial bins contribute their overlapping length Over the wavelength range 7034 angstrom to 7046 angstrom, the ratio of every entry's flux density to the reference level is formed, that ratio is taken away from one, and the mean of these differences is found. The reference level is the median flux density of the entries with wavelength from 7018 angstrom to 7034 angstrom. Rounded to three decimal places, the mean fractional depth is 0.072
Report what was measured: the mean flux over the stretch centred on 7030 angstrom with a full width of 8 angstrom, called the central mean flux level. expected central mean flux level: 6.97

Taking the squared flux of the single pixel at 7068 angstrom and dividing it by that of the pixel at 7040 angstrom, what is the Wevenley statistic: 1.14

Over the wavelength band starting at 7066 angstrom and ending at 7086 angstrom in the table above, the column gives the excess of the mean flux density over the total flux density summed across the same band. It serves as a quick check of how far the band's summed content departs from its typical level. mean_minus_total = -26.3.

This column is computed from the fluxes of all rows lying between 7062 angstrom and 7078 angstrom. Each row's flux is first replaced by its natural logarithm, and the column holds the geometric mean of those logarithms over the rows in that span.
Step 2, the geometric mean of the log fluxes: 1.87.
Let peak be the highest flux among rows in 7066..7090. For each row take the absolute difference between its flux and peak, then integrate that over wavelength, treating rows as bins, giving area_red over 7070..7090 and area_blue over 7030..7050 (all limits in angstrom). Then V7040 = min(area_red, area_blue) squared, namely 36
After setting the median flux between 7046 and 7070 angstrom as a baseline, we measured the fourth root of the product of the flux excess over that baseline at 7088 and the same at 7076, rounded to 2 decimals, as 0.39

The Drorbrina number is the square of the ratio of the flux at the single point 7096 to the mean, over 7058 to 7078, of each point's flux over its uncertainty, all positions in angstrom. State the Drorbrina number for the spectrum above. 0.063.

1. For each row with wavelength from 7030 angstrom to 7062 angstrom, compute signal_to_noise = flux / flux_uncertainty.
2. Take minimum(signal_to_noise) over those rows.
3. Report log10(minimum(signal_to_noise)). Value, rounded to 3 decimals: 1.369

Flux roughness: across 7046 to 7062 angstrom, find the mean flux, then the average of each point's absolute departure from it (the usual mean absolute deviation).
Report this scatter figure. 0.26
